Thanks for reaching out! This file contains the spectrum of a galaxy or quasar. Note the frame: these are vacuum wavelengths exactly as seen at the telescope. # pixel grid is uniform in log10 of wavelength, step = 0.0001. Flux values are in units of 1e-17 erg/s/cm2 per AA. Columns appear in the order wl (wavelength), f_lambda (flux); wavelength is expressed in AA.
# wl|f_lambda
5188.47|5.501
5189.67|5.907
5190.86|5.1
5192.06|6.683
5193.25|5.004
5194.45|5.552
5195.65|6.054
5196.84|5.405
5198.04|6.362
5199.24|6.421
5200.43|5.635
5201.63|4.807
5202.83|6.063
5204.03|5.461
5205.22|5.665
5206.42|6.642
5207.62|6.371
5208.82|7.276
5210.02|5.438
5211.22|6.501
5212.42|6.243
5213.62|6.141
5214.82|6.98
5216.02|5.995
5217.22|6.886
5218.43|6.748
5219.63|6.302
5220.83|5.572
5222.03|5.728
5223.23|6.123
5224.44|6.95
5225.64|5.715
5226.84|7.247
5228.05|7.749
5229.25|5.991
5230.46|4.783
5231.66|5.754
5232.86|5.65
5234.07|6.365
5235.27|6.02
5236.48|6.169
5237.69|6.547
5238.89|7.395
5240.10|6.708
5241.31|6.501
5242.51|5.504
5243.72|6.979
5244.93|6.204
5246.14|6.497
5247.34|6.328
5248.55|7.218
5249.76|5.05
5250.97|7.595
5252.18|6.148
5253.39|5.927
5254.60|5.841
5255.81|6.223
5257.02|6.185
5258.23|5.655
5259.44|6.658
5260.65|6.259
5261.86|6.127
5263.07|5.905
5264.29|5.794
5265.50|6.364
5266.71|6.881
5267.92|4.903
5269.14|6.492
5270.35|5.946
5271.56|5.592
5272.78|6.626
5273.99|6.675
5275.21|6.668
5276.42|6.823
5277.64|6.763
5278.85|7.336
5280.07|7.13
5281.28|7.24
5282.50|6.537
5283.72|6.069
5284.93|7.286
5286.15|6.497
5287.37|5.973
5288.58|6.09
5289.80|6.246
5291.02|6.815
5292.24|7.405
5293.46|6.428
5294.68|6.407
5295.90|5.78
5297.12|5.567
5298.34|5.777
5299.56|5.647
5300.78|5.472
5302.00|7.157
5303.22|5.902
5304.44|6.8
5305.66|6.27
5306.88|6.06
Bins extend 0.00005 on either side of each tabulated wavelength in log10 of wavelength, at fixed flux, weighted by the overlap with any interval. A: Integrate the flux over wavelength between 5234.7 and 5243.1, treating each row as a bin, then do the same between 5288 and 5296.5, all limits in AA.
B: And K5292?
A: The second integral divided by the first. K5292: 1.02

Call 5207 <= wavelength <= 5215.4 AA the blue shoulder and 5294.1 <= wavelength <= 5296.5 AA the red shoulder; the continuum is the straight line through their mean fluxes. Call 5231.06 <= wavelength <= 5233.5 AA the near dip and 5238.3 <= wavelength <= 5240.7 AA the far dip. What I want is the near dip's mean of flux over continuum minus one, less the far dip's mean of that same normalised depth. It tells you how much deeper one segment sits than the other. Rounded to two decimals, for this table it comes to -0.22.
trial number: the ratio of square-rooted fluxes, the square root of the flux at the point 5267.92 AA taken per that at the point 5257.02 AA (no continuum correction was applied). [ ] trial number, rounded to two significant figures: 0.89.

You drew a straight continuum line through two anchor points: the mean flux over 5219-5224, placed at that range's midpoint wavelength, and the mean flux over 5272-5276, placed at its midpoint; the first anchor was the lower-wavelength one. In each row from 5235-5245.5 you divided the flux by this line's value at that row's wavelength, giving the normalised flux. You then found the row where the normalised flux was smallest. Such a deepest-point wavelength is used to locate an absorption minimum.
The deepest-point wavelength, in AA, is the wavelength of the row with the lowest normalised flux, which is 5242.51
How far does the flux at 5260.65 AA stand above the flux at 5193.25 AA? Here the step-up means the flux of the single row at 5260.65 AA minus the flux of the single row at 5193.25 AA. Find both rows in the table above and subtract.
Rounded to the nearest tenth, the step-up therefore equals 1.3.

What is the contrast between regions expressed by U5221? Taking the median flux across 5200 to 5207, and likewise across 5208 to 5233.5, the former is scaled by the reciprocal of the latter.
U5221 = 0.92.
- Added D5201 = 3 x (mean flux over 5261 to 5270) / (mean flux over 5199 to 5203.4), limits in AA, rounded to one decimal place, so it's 3.2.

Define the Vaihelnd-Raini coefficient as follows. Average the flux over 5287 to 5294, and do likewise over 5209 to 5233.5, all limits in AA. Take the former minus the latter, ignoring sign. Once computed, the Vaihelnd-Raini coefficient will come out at 0.27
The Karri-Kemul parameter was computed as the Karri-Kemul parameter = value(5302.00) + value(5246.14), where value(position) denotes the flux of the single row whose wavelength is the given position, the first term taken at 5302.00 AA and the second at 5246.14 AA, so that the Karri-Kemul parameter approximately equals 13.7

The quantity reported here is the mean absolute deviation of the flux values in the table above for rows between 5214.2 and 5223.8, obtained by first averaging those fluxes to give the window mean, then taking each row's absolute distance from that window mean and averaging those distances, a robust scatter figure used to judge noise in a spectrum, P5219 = 0.44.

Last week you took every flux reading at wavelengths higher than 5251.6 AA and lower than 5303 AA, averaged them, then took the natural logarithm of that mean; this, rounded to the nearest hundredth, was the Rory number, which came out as 1.84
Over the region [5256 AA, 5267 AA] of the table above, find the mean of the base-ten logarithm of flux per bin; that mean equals 0.79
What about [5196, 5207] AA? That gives 0.76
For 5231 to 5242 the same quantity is 0.80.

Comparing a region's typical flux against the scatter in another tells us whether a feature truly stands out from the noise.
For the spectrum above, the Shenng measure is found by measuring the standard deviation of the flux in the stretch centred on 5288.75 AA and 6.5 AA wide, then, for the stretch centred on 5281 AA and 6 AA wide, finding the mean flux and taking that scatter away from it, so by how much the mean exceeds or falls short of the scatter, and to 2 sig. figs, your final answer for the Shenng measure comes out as 6.6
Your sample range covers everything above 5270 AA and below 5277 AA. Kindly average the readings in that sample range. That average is 6.4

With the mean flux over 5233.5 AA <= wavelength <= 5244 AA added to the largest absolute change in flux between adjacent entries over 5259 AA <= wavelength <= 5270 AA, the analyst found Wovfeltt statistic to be 8.4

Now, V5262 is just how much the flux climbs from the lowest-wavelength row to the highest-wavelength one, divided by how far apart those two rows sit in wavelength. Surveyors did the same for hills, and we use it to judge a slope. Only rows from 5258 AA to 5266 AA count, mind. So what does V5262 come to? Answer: 0.10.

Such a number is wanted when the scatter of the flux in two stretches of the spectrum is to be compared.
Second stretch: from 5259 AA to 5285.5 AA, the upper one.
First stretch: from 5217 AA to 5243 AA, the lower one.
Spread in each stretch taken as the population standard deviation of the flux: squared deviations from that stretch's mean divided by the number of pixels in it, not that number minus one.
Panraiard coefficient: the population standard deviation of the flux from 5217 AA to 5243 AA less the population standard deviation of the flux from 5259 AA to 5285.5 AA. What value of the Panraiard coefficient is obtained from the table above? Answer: 0.10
